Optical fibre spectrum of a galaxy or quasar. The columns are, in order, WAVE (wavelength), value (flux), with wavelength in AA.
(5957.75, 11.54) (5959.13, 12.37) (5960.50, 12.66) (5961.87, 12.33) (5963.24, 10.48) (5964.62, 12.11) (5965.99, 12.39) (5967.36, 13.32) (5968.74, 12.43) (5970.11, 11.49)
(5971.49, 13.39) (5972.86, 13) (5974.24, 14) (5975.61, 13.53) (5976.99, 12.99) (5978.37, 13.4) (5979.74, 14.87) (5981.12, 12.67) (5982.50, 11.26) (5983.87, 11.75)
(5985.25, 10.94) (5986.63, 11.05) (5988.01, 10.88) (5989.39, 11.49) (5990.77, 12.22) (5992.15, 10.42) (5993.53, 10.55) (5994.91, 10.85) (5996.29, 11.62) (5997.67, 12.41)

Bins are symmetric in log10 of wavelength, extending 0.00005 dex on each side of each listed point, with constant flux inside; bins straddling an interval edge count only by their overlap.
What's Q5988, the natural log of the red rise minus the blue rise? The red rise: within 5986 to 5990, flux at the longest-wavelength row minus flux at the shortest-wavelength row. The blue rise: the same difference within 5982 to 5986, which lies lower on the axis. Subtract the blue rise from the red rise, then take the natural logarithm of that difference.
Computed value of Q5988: -0.27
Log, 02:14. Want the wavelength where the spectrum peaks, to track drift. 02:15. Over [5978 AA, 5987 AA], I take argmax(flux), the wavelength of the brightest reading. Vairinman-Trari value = 5979.74 AA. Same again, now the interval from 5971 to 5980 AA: 5979.74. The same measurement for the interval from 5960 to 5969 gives 5967.36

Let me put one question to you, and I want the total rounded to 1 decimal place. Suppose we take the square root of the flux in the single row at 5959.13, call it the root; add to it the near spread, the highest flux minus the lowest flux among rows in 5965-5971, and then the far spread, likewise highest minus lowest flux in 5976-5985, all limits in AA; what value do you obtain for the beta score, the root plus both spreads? 9.0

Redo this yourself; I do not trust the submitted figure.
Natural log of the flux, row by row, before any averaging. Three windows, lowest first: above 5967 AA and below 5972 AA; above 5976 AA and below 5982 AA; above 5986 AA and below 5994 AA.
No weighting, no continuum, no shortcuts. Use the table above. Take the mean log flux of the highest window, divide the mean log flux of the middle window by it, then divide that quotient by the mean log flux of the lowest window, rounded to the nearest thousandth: 0.426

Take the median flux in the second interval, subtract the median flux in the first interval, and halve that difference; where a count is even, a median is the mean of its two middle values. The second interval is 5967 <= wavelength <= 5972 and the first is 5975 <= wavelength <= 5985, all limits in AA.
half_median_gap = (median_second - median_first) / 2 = -0.06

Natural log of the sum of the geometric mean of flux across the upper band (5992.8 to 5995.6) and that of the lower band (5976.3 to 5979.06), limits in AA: 3.17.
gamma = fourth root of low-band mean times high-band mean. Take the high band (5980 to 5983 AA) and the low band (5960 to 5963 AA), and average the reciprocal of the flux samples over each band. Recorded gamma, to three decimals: 0.286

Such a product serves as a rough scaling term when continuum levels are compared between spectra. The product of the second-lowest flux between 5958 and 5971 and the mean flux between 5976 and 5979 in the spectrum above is 152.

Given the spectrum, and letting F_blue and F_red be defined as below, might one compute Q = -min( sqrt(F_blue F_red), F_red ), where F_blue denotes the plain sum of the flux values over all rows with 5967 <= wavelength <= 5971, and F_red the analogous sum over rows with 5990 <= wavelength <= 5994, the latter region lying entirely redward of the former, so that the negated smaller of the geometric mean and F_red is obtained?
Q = -33.2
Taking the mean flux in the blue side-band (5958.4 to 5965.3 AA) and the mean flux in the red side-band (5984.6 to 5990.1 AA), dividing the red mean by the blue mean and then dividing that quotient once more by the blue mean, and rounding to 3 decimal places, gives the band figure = 0.077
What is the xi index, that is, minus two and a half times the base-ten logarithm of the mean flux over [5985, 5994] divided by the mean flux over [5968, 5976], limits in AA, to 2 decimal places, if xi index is 0.17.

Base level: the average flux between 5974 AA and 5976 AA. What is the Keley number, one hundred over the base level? 7.3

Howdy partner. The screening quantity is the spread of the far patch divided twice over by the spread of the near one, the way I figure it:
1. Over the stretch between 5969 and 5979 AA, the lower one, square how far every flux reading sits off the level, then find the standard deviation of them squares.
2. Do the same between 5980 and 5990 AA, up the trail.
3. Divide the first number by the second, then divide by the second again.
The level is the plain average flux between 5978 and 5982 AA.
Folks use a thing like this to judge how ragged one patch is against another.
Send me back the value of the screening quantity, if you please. 0.3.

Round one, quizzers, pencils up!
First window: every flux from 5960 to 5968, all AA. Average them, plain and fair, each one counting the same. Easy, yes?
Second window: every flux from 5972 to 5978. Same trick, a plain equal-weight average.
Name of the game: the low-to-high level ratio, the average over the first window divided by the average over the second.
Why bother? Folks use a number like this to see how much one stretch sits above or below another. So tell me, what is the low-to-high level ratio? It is 0.91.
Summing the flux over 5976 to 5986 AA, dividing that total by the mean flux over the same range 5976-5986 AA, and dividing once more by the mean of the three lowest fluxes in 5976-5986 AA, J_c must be 0.62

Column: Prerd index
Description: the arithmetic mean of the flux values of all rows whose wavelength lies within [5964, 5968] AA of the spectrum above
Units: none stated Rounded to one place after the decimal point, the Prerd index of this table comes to 12.6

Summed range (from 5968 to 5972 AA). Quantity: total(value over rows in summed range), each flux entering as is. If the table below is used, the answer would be 37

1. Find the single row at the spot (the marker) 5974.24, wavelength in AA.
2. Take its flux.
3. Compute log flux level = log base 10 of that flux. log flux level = 1.15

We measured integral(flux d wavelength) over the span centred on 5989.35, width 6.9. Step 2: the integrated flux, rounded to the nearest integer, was 77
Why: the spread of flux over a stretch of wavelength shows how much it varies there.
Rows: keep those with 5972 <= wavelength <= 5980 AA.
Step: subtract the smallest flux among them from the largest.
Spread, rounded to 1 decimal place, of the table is 1.9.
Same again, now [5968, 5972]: 1.9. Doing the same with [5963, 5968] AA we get 2.8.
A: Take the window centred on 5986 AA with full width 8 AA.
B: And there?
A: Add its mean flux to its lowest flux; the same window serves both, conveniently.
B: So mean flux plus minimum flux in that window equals 22.1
